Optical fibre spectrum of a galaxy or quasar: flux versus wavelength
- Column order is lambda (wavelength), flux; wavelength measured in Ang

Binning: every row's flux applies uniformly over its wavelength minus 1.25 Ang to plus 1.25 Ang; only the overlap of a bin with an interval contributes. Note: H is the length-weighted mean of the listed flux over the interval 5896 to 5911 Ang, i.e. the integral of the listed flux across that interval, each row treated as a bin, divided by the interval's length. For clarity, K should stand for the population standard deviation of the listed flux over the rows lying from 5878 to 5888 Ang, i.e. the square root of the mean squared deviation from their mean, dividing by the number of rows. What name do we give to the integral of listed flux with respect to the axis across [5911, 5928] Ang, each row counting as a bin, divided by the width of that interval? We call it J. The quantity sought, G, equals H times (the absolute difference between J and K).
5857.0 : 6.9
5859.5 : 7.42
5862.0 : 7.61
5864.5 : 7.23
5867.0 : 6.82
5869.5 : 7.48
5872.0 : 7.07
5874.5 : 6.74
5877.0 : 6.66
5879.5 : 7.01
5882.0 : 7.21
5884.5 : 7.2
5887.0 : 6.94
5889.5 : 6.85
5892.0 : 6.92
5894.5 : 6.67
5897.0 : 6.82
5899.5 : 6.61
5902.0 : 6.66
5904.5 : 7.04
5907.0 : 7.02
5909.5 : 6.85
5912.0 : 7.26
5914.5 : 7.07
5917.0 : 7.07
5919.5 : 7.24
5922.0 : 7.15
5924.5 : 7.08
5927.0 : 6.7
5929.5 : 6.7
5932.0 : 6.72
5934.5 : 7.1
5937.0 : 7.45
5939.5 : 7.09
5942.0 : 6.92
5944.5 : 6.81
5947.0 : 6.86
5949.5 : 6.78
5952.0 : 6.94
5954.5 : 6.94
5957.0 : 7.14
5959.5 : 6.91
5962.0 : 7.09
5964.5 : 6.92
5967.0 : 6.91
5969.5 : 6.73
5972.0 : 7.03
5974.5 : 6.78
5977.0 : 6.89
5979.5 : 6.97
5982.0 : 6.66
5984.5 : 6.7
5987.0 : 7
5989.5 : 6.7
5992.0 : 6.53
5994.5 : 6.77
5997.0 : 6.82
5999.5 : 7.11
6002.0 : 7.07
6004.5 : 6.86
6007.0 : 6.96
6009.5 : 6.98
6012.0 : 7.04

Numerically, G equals 47.7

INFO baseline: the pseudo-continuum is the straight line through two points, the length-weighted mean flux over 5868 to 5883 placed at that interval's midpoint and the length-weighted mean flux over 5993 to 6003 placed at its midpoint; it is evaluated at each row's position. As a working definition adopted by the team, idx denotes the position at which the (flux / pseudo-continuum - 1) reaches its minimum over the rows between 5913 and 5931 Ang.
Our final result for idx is 5927.0 Ang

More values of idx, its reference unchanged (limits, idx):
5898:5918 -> 5899.5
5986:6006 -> 5992.0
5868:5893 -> 5877.0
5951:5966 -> 5959.5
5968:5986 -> 5982.0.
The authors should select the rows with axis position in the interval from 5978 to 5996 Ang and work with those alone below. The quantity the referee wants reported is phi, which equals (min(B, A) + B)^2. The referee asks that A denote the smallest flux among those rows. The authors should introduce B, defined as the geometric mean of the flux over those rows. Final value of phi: 177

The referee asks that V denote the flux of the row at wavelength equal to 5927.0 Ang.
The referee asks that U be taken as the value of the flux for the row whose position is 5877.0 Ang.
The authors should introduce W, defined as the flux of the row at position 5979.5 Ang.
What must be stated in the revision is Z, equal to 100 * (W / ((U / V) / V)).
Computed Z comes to 4698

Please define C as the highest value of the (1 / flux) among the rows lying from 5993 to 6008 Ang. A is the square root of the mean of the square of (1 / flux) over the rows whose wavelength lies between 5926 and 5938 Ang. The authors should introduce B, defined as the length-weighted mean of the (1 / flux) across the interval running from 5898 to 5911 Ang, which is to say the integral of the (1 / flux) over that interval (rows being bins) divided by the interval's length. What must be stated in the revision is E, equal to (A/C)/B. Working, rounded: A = 0.1446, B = 0.146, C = 0.1477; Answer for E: 6.70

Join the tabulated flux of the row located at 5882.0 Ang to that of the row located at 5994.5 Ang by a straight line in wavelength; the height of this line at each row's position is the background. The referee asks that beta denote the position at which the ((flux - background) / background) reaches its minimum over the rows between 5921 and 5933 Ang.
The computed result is 5927.0 Ang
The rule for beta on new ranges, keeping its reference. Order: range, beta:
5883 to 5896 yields 5894.5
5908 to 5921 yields 5909.5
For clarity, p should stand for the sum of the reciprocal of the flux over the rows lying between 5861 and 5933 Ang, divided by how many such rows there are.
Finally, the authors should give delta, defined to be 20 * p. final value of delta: 2.869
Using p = 0.143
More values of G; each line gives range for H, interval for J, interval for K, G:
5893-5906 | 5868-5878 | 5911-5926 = 46.8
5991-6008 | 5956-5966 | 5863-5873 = 46.6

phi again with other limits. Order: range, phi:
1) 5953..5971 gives 187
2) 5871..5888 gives 186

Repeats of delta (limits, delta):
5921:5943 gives 2.865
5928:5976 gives 2.885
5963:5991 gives 2.923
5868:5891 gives 2.853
